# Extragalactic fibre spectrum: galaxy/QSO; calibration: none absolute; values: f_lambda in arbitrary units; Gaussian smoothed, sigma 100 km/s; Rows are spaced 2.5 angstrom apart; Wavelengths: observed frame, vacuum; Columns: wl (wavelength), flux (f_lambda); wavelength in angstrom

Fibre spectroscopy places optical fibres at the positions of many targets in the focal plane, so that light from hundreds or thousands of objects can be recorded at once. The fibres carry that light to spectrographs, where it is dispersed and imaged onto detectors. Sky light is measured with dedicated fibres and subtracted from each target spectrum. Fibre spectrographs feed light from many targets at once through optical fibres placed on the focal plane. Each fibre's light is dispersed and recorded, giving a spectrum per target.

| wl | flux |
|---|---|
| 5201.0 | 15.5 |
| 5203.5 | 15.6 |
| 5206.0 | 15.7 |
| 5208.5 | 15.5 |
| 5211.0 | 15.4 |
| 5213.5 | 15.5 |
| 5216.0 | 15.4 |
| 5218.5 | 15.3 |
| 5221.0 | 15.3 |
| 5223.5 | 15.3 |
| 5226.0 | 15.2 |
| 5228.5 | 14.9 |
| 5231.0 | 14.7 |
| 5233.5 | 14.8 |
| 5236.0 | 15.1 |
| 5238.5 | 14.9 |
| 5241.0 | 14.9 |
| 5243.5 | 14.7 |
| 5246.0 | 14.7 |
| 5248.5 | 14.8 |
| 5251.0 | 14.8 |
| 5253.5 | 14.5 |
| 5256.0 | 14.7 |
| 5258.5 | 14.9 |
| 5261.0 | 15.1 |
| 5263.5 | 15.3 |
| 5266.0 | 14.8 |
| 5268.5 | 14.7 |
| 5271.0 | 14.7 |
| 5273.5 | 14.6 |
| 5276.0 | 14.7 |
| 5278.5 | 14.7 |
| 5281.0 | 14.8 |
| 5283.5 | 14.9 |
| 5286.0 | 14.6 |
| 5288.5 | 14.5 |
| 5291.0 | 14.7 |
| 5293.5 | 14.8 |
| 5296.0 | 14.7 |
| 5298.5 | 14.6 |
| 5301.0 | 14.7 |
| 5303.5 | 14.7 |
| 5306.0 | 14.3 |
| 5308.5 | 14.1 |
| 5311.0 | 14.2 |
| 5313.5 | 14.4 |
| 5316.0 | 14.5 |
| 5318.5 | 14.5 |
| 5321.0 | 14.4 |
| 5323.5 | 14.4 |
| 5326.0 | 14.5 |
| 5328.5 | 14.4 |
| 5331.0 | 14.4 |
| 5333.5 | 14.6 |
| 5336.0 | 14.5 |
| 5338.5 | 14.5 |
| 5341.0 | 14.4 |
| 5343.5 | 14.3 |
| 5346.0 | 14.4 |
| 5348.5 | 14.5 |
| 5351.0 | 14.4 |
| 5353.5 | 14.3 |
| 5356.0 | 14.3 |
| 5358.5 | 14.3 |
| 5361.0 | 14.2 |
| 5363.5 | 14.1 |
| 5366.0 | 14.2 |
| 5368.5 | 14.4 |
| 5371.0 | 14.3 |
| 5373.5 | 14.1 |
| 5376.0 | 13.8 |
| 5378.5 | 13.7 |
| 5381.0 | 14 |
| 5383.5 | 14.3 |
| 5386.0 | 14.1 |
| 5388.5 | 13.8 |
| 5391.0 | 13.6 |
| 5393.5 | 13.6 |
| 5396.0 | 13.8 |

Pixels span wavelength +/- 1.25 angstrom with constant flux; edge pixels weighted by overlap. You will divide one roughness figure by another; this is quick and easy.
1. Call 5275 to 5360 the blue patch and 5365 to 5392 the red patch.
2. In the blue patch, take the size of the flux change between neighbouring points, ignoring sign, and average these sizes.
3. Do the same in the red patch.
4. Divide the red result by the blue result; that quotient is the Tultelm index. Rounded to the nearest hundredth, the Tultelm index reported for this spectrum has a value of 2.14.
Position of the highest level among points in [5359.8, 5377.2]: 5368.5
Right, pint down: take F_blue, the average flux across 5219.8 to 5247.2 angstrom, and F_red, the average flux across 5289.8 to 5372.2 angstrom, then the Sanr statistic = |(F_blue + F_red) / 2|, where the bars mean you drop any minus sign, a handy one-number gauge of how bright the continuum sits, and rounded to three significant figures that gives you 14.7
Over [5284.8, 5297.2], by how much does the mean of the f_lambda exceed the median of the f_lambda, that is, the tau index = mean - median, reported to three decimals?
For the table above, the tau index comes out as -0.040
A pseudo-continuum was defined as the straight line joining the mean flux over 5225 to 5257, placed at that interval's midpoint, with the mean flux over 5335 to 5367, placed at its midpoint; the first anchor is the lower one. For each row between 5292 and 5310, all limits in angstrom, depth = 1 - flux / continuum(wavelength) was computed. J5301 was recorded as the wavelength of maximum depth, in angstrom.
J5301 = 5308.5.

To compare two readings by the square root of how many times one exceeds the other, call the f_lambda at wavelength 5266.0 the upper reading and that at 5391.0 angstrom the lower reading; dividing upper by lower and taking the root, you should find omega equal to 1.04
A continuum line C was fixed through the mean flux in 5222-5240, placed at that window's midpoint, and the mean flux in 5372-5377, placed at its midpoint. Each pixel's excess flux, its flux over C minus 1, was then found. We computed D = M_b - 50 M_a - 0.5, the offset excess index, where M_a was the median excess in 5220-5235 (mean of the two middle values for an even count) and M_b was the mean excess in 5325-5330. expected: -0.61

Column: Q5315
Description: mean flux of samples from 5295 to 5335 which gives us 14.5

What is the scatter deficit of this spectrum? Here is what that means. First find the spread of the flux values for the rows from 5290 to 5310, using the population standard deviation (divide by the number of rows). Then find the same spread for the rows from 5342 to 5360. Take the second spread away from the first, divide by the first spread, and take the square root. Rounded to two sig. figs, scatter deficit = 0.82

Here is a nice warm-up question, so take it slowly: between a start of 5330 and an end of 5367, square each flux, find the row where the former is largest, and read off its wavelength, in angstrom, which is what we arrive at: 5333.5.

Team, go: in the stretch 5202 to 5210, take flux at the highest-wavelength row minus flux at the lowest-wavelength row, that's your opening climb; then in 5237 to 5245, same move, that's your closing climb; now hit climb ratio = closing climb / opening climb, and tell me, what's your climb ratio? 2.0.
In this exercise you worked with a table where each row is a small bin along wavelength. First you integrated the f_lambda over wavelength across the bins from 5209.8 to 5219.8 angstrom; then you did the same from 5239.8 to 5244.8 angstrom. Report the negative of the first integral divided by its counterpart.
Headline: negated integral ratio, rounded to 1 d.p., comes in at -2.1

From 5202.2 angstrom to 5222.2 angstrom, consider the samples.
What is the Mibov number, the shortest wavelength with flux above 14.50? 5203.5 angstrom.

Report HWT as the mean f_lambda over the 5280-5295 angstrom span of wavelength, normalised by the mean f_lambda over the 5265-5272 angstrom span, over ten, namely 0.100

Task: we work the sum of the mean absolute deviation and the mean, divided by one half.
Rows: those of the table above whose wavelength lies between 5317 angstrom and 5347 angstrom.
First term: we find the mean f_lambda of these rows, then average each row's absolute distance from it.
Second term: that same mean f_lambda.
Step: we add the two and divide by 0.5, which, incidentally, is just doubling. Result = 29.0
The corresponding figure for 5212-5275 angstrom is 30.4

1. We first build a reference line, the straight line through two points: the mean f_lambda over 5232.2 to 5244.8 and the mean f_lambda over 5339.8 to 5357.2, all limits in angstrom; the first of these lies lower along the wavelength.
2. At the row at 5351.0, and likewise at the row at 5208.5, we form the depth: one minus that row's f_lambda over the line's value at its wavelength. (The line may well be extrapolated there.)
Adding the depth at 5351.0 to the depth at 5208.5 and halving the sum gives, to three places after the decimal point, -0.017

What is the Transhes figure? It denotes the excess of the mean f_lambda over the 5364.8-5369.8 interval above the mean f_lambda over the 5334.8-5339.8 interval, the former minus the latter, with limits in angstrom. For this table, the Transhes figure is -0.2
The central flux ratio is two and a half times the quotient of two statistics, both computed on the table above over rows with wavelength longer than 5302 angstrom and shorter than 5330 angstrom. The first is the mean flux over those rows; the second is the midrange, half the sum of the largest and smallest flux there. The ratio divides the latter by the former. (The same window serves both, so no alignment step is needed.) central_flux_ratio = 2.50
